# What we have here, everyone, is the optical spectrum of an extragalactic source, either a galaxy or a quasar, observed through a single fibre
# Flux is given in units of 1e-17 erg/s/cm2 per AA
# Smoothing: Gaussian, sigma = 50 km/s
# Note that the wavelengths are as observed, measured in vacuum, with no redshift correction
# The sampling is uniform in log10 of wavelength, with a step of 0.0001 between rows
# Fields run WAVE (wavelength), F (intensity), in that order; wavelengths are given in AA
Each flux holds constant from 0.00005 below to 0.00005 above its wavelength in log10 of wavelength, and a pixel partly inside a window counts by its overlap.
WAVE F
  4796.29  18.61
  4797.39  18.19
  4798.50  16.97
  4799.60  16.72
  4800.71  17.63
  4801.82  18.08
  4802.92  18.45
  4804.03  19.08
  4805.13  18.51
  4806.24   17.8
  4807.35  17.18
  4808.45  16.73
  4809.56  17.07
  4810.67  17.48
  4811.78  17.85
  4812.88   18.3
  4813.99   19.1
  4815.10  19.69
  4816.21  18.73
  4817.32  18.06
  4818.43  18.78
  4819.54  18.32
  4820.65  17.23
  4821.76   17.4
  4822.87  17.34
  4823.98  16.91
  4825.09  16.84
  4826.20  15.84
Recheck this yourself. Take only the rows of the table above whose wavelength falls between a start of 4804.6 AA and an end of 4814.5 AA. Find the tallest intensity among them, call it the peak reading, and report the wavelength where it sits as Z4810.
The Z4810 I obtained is 4813.99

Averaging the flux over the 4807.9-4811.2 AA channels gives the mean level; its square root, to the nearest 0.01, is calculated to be 4.13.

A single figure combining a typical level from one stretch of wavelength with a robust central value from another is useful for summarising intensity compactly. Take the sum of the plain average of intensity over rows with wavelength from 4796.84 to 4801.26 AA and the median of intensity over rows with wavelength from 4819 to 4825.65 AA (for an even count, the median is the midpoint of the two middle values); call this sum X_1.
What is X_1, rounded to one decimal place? 34.7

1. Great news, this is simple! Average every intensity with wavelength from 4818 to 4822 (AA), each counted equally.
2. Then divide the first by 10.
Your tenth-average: 1.79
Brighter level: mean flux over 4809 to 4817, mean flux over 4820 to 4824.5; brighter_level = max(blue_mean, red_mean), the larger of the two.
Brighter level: 18.3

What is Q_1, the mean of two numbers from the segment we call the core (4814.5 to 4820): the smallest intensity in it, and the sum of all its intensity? 56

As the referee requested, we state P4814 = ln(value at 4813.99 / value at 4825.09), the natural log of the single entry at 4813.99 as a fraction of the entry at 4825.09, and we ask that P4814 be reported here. 0.13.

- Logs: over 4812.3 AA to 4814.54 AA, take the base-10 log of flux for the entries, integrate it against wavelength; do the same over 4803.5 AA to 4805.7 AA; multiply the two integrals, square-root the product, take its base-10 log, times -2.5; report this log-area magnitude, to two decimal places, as -1.13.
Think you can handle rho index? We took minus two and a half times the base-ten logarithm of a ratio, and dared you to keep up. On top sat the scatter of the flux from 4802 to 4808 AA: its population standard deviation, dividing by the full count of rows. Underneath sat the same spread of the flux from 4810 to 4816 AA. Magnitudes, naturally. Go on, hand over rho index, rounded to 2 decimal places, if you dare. 0.23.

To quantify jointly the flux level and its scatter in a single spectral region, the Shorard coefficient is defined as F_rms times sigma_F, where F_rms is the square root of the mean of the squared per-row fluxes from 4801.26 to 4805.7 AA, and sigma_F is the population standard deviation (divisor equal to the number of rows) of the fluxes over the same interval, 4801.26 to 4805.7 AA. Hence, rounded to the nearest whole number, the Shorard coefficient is 7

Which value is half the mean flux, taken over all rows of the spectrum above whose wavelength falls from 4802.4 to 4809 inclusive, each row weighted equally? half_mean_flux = 8.98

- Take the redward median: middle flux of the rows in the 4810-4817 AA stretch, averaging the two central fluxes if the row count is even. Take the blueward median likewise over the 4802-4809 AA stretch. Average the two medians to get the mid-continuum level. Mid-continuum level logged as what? 18.3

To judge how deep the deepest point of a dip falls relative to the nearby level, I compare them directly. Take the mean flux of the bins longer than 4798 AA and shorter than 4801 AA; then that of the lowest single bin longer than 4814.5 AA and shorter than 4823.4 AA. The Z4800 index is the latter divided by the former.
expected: 1.01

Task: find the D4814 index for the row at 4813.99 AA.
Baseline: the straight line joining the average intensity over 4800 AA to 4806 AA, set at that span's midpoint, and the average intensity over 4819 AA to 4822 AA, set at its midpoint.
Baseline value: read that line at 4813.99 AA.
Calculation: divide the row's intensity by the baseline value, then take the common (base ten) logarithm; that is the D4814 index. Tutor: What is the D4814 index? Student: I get 0.028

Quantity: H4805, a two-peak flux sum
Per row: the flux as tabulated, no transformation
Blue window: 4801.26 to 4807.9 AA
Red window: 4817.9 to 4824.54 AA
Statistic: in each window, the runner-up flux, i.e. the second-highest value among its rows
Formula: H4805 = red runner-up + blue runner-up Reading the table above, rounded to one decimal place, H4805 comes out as 36.8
